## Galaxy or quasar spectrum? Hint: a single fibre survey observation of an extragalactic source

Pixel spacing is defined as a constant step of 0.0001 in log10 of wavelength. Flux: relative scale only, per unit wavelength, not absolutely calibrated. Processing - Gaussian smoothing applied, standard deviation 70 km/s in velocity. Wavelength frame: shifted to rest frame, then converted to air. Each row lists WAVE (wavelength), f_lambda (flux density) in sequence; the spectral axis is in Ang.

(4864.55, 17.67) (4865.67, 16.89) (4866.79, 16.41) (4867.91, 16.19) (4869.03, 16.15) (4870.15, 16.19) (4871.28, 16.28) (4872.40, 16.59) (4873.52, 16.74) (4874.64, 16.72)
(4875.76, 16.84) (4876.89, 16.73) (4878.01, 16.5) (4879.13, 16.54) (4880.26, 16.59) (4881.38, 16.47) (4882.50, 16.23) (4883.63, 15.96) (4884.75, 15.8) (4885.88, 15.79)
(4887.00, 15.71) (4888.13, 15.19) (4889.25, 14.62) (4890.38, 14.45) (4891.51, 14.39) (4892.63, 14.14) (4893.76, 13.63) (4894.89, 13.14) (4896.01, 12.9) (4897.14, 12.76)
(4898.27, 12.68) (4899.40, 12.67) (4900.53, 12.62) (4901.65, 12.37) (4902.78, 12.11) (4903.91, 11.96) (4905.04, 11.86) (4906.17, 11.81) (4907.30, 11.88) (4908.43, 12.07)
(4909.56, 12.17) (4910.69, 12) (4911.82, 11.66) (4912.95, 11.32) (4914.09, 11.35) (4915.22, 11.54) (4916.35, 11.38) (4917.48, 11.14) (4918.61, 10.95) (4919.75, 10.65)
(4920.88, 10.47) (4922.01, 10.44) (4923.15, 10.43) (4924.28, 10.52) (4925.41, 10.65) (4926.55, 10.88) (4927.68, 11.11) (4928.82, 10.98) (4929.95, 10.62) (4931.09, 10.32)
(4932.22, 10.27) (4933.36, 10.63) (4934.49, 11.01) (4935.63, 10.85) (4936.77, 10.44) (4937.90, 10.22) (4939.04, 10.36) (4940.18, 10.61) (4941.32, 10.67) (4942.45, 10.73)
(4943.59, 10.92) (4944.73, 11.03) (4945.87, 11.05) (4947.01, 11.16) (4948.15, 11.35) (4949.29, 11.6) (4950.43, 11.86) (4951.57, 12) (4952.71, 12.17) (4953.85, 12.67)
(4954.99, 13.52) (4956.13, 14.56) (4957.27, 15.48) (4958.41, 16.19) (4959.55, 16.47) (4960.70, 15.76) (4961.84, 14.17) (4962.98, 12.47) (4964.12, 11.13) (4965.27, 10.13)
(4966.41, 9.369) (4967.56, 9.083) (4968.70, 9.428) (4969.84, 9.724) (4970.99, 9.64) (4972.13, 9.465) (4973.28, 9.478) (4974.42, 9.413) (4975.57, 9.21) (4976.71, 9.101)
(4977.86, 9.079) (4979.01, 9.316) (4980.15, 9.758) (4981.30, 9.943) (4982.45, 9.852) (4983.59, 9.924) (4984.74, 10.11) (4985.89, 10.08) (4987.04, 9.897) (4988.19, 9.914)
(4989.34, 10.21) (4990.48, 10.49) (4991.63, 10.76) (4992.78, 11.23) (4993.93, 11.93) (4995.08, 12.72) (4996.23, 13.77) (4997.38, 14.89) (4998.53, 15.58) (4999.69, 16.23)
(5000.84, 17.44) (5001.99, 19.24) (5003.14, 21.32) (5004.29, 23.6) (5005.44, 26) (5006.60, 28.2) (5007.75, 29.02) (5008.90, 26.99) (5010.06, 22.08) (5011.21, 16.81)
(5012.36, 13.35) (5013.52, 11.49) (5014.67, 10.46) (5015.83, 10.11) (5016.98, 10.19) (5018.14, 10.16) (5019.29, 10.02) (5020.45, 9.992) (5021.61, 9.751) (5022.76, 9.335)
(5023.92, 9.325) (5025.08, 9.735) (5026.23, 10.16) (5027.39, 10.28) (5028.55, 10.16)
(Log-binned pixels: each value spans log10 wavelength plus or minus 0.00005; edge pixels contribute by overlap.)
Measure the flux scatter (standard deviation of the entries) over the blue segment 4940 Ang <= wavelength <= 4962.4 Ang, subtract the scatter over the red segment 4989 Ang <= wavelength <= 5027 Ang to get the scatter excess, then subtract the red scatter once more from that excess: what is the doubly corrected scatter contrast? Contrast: -10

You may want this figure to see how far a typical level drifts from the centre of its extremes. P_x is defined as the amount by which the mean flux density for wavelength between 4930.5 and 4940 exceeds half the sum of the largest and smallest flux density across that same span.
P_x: -0.10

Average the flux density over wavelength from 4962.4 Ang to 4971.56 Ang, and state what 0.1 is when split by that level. 0.0099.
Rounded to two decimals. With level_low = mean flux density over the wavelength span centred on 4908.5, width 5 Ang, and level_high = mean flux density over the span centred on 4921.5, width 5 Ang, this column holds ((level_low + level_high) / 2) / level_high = 1.07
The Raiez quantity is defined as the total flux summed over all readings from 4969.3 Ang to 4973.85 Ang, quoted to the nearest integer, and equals 38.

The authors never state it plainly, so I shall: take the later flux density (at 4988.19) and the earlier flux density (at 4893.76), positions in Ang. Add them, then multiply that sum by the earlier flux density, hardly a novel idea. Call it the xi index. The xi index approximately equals 321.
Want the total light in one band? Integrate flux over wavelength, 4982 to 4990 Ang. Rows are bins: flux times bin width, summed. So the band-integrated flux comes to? 80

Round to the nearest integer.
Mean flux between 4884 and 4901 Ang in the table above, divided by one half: 28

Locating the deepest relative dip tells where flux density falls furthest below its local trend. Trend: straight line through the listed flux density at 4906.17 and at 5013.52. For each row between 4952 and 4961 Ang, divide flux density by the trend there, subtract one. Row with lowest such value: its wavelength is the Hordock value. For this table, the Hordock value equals 4952.71 Ang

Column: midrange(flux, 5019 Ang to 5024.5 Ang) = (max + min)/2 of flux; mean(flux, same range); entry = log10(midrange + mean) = 1.29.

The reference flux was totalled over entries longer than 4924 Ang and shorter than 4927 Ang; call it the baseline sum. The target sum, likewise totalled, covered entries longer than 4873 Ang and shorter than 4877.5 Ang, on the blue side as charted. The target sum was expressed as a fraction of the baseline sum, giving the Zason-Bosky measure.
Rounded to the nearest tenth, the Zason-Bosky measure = 2.1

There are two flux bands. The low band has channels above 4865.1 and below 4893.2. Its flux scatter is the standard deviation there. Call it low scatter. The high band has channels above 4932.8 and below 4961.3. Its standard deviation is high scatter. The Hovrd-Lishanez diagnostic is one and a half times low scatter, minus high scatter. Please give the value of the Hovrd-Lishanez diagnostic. -1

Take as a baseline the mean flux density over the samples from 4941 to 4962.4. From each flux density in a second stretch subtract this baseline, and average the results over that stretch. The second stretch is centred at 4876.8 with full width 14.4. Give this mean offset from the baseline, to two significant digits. 3.7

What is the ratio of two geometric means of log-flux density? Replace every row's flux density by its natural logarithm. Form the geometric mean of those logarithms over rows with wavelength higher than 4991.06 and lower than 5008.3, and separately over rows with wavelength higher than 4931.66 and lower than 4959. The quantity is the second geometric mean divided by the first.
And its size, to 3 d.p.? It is 0.867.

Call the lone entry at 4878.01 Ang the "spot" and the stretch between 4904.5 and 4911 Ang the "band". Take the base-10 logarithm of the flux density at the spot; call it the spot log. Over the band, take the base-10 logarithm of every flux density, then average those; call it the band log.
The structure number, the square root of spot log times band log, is 1.15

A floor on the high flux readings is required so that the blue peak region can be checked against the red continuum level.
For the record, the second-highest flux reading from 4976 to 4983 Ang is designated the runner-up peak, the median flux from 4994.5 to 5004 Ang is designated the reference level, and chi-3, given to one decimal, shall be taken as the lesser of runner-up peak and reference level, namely 9.9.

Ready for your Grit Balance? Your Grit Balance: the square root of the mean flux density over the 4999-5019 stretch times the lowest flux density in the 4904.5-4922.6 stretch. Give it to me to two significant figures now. 14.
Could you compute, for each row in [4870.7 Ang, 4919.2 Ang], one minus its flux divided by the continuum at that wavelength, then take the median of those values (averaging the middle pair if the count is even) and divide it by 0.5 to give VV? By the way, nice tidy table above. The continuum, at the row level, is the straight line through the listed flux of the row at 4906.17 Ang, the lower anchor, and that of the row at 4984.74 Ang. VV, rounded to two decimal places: -0.18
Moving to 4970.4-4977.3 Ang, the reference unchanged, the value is 0.18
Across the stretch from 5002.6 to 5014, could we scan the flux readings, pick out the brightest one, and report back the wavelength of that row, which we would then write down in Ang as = 5007.75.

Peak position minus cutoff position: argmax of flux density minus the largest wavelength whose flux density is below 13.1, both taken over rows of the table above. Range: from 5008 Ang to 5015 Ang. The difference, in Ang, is -5.8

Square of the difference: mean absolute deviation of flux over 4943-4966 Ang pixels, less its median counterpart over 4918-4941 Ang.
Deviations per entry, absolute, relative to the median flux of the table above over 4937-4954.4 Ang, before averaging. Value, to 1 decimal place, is 2.0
